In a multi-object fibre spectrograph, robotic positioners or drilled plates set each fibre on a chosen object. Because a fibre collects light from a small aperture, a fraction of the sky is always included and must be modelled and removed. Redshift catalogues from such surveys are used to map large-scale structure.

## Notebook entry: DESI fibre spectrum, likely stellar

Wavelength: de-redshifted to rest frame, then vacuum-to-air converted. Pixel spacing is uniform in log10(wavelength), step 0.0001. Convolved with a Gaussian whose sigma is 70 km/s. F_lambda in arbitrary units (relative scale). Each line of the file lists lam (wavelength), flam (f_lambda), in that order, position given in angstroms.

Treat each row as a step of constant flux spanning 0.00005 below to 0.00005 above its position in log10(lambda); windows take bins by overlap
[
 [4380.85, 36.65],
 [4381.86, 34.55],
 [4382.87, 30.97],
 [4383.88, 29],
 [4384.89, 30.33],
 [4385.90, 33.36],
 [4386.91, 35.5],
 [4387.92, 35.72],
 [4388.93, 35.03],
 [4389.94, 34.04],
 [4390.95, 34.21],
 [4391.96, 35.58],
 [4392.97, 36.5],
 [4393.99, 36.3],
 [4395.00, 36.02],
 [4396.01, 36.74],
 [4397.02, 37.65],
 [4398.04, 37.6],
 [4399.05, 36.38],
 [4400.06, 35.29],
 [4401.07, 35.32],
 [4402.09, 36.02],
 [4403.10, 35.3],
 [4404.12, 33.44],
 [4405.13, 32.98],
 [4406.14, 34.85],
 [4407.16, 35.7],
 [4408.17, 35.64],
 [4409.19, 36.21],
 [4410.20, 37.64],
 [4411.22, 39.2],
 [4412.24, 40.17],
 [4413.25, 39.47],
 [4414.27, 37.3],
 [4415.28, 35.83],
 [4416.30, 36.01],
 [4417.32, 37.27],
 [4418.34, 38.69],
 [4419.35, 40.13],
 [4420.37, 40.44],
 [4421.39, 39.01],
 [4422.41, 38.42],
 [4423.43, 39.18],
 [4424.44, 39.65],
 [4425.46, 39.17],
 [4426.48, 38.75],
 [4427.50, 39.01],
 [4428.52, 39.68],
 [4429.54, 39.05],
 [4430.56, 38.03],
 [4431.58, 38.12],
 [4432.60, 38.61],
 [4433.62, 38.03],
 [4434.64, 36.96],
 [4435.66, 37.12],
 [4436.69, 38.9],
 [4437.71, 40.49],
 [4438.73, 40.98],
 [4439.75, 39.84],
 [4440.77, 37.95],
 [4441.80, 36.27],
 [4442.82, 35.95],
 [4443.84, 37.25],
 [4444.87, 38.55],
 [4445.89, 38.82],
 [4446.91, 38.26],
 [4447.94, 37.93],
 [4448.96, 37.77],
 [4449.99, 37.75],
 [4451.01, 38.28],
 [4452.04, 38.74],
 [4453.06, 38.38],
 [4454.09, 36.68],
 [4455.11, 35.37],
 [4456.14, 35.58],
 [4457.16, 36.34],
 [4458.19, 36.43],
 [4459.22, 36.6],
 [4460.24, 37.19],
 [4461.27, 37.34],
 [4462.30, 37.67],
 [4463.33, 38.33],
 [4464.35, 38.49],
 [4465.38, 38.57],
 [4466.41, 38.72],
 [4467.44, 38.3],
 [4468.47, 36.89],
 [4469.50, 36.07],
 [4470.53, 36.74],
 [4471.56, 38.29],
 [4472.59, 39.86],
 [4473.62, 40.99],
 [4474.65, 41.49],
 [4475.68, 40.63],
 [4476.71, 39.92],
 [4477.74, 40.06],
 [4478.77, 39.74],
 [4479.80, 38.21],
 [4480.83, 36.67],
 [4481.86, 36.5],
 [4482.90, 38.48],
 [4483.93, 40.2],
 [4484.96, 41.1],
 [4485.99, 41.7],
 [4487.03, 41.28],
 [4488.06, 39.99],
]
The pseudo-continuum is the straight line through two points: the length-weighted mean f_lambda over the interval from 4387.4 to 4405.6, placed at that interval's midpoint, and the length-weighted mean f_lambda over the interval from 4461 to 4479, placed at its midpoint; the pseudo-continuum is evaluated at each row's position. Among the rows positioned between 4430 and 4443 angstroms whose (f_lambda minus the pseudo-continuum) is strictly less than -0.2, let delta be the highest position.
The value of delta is 4442.82 angstroms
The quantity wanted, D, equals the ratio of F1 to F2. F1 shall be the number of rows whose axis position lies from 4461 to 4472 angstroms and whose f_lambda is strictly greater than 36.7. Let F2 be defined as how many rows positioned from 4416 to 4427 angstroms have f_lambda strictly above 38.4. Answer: 1.1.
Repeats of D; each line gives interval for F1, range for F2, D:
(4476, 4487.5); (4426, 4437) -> 1.5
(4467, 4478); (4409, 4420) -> 2.0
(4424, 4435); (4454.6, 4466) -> 5.5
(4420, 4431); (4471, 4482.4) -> 1.6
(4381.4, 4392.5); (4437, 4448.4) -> 0.0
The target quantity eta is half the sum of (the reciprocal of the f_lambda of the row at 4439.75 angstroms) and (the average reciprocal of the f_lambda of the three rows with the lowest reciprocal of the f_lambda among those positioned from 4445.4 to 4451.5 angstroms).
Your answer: 0.0256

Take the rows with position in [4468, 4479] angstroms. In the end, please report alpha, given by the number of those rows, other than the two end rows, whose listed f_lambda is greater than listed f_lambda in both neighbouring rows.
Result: 2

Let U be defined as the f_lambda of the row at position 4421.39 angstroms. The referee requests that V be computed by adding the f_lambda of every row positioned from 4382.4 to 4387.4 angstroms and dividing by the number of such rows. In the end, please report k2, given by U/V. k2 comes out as 1.23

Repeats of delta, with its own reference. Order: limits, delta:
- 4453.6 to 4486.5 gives 4482.90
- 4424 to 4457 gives 4456.14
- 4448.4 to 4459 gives 4458.19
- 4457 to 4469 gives 4468.47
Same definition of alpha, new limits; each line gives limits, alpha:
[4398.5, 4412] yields 2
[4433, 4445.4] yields 1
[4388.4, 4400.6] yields 2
